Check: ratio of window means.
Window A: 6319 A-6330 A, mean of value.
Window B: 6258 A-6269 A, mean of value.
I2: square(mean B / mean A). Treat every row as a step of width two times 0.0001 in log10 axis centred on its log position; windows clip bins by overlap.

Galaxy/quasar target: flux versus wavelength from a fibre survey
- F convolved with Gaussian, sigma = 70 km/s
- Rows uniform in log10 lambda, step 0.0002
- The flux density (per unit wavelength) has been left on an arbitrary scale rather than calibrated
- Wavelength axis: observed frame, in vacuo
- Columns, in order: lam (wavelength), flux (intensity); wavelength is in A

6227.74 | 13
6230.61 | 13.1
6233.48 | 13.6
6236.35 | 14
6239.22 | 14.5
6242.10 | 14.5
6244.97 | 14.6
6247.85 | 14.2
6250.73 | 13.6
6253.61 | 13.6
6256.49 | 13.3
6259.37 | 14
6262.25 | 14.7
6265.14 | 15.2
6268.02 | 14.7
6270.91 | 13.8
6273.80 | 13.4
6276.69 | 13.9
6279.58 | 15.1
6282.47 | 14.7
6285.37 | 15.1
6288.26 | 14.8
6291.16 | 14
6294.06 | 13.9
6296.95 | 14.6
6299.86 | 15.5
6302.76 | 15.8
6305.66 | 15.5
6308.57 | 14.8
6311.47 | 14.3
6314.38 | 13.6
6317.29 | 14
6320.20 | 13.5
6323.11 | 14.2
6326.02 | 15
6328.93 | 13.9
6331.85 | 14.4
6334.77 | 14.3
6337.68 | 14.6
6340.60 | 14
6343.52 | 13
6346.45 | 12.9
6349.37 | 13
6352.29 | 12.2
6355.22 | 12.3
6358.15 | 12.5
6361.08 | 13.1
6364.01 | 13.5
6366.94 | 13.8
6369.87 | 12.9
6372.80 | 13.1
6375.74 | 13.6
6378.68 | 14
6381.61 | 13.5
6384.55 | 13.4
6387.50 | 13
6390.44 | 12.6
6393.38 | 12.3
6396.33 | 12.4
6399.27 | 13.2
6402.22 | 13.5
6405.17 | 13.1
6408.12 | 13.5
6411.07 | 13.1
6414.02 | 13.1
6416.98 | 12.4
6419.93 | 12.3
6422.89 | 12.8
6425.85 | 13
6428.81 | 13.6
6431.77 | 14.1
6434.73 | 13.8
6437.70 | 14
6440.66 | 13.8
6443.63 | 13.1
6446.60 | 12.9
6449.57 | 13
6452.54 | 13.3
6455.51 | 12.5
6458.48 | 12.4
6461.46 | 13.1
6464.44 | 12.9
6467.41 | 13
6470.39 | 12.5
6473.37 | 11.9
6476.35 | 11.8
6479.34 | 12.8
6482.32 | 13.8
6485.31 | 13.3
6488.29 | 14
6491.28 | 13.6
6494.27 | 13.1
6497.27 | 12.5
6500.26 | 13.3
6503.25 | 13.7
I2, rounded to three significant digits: 1.07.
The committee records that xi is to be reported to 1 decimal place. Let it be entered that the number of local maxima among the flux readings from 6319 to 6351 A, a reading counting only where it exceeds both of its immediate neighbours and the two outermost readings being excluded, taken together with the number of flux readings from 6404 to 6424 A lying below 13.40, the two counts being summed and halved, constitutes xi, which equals 4.5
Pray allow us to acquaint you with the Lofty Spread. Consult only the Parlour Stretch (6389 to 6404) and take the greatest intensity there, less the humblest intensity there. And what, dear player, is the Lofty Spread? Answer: 1.20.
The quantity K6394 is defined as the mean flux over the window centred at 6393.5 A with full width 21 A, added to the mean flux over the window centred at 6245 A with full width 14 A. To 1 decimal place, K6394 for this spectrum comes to 27.2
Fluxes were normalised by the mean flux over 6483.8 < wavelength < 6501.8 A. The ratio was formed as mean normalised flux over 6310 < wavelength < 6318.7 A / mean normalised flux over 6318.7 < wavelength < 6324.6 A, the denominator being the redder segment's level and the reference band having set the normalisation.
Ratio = 1.01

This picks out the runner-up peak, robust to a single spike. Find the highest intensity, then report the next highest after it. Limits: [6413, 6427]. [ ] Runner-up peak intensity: 13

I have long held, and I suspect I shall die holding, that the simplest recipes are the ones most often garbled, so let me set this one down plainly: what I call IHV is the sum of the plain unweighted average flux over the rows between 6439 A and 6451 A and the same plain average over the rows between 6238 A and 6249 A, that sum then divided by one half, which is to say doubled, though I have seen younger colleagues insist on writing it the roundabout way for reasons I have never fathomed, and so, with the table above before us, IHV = 55.3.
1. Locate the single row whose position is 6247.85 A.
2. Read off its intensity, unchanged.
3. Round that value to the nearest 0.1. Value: 14.2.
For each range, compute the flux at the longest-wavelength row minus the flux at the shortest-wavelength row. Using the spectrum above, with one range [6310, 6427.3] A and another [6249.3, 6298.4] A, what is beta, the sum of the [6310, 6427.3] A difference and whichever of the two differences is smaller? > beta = -2.6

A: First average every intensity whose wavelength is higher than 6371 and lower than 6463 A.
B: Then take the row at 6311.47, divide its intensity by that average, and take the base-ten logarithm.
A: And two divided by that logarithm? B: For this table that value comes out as 55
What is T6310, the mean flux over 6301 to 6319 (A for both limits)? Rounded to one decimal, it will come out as 14.7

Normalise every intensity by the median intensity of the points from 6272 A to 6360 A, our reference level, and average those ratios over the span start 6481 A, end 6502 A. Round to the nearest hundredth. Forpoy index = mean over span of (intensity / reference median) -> 0.95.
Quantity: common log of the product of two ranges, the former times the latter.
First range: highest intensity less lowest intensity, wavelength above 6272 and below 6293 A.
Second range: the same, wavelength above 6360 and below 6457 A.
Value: 0.49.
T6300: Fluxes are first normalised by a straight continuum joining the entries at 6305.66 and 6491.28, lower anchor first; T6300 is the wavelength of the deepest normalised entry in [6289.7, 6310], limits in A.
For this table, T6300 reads 6294.06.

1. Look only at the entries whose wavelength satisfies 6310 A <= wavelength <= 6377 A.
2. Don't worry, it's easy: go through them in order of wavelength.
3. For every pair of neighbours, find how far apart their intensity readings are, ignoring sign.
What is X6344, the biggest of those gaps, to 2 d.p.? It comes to 1.10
